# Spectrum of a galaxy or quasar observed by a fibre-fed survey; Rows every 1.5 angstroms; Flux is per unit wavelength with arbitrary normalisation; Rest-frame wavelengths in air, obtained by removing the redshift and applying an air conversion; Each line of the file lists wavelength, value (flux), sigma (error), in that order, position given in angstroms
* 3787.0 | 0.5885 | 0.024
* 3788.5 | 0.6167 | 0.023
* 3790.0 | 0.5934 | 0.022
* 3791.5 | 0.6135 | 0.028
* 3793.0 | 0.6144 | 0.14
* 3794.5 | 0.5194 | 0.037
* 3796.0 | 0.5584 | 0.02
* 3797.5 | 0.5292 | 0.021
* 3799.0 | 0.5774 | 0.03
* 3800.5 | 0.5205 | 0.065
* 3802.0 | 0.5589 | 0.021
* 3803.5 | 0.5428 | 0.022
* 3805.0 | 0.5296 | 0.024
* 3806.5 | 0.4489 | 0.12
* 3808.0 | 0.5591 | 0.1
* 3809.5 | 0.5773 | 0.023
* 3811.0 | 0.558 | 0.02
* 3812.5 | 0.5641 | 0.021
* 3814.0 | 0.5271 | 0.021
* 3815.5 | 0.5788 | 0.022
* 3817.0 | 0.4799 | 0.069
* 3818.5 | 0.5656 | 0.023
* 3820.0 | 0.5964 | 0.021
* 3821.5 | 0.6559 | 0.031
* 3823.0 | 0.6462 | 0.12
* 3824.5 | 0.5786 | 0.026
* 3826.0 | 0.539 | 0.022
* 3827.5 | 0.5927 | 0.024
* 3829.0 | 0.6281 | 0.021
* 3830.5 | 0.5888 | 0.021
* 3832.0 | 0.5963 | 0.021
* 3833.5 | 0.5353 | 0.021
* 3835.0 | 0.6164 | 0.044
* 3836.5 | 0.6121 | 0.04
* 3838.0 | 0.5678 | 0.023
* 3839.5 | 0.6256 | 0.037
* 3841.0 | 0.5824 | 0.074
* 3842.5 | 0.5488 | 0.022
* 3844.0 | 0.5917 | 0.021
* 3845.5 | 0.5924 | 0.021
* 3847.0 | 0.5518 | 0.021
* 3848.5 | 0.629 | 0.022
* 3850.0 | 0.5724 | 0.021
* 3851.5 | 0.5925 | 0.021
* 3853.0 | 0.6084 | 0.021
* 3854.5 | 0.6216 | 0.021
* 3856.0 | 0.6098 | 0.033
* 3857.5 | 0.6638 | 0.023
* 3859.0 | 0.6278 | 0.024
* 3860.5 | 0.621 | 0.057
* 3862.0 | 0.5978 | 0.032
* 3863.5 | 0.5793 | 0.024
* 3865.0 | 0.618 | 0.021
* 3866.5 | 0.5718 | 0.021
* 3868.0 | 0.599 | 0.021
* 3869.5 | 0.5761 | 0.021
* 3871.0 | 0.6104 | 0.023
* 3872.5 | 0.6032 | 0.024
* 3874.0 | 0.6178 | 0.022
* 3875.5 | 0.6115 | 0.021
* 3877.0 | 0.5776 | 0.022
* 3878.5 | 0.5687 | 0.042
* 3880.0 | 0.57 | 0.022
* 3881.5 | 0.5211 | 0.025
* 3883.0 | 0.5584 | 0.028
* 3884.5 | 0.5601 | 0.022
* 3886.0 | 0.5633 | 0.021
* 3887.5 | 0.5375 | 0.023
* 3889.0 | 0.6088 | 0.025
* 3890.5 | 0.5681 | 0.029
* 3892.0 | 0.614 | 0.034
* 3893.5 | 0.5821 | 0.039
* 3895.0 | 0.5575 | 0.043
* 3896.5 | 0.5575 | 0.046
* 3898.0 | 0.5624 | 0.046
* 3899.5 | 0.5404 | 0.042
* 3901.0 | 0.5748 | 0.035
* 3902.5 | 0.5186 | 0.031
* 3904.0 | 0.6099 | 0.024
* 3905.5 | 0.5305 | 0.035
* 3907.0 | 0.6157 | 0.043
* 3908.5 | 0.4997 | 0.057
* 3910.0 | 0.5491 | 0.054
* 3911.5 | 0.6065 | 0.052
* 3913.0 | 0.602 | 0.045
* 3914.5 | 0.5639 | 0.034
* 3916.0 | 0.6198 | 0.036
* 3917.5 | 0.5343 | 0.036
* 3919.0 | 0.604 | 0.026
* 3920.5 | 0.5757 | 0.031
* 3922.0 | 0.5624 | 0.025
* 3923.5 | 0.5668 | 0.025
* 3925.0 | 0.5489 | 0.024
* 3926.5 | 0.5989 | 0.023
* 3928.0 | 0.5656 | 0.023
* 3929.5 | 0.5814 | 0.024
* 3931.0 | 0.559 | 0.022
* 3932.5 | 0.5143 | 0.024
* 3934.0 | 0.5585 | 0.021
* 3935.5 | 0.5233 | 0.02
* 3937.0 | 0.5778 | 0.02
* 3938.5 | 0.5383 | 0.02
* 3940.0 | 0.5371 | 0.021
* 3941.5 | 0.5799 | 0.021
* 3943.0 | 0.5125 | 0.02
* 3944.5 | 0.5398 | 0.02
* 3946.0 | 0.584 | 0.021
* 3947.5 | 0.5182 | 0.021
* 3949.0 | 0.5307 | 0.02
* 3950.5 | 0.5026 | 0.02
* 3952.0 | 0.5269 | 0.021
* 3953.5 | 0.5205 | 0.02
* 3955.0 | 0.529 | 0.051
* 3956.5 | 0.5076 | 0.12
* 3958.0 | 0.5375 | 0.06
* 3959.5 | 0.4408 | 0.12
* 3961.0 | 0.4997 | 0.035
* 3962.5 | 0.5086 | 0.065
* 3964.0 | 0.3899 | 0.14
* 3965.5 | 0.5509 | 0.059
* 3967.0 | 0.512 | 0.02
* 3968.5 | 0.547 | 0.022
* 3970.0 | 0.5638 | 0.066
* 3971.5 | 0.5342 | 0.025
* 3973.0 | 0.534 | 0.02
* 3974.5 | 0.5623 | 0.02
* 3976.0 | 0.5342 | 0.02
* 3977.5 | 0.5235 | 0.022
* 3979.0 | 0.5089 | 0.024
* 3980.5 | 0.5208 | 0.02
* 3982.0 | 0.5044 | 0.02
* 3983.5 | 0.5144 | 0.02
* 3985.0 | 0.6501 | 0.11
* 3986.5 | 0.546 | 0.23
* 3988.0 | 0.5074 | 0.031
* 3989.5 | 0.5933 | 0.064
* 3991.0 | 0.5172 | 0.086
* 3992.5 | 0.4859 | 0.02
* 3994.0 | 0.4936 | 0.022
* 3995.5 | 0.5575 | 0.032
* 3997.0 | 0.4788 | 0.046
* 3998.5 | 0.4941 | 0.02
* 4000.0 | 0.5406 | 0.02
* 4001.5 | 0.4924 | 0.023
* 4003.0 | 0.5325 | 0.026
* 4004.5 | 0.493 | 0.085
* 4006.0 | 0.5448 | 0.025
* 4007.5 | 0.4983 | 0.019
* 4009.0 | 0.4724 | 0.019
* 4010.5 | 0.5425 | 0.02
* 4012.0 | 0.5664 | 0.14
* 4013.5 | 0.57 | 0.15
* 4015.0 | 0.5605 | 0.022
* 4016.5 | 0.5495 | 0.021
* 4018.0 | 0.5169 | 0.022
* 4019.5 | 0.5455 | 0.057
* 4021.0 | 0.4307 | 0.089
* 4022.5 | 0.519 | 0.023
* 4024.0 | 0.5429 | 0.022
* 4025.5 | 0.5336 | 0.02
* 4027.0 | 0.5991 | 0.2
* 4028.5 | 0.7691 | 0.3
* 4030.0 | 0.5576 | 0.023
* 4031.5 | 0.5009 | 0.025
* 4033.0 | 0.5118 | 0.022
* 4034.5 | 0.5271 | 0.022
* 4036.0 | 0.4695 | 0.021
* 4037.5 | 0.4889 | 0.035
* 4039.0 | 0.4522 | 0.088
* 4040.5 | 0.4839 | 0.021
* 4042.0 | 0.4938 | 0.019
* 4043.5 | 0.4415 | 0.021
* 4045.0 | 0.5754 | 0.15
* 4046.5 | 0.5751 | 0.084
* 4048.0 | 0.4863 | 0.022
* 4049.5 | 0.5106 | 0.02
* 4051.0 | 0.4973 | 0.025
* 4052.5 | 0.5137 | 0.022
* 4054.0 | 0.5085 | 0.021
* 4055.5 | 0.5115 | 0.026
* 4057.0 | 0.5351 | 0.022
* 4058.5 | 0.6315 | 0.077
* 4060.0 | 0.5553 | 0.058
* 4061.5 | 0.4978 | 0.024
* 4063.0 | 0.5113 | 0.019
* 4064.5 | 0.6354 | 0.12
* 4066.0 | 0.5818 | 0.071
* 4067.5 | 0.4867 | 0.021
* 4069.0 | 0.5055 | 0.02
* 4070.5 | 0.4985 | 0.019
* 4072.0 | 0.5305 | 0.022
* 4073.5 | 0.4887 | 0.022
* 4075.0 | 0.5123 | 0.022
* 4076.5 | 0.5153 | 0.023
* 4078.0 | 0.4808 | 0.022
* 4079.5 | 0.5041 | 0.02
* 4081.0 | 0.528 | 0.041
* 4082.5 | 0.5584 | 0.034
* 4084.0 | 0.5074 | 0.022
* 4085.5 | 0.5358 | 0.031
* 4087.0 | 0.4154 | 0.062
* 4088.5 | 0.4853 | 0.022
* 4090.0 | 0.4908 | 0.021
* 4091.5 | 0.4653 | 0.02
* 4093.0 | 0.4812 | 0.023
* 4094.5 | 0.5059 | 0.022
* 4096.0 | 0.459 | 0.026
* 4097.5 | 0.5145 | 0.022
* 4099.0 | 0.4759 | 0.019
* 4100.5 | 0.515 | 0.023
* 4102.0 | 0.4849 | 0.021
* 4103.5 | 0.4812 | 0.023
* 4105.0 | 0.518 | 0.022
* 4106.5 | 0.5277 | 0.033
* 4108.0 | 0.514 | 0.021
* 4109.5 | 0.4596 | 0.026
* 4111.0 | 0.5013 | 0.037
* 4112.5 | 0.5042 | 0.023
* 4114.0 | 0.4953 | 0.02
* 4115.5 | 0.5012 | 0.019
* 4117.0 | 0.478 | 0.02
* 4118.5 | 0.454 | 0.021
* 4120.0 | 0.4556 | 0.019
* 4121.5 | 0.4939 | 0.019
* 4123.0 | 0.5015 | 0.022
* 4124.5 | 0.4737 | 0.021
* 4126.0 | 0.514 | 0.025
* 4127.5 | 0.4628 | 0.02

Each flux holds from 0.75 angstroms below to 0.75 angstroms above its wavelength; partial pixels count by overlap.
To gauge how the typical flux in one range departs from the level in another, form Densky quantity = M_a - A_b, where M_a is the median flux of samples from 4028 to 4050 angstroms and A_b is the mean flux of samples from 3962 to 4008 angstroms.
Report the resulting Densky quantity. -0.02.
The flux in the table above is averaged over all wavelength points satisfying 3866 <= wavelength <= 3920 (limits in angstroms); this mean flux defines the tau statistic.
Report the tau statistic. 0.57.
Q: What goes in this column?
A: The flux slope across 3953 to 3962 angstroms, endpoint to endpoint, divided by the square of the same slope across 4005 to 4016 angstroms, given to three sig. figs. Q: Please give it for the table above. -911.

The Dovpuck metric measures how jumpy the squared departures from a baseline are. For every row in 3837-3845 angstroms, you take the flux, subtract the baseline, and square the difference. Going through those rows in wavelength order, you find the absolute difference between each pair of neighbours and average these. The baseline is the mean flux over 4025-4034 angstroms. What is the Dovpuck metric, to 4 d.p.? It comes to 0.0015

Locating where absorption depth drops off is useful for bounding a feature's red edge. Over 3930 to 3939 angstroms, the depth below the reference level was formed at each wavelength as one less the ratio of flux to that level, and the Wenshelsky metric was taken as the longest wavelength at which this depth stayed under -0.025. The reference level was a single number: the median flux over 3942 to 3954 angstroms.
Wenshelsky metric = 3938.5 angstroms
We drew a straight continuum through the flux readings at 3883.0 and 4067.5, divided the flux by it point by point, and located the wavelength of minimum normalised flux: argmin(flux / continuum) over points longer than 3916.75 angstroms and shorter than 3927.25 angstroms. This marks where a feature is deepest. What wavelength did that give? 3917.5 angstroms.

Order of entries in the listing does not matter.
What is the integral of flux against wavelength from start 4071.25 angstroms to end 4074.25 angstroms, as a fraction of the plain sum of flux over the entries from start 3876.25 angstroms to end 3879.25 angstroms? 1.33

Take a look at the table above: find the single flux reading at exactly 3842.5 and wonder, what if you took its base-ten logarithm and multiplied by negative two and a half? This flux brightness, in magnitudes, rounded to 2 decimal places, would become 0.65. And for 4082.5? 0.63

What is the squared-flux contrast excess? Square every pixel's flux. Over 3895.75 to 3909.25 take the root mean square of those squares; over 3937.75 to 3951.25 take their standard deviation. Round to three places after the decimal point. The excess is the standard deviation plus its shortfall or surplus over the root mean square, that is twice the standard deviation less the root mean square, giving -0.256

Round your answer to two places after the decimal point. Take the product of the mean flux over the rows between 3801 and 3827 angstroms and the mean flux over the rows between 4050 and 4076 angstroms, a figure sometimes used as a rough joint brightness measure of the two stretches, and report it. 0.30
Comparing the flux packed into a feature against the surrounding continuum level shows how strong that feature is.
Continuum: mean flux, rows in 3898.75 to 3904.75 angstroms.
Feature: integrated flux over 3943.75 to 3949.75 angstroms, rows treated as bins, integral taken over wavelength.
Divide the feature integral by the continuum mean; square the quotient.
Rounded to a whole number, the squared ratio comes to 34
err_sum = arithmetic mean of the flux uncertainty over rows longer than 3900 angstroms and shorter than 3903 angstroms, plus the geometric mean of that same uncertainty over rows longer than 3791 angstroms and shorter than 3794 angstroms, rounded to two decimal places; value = 0.10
